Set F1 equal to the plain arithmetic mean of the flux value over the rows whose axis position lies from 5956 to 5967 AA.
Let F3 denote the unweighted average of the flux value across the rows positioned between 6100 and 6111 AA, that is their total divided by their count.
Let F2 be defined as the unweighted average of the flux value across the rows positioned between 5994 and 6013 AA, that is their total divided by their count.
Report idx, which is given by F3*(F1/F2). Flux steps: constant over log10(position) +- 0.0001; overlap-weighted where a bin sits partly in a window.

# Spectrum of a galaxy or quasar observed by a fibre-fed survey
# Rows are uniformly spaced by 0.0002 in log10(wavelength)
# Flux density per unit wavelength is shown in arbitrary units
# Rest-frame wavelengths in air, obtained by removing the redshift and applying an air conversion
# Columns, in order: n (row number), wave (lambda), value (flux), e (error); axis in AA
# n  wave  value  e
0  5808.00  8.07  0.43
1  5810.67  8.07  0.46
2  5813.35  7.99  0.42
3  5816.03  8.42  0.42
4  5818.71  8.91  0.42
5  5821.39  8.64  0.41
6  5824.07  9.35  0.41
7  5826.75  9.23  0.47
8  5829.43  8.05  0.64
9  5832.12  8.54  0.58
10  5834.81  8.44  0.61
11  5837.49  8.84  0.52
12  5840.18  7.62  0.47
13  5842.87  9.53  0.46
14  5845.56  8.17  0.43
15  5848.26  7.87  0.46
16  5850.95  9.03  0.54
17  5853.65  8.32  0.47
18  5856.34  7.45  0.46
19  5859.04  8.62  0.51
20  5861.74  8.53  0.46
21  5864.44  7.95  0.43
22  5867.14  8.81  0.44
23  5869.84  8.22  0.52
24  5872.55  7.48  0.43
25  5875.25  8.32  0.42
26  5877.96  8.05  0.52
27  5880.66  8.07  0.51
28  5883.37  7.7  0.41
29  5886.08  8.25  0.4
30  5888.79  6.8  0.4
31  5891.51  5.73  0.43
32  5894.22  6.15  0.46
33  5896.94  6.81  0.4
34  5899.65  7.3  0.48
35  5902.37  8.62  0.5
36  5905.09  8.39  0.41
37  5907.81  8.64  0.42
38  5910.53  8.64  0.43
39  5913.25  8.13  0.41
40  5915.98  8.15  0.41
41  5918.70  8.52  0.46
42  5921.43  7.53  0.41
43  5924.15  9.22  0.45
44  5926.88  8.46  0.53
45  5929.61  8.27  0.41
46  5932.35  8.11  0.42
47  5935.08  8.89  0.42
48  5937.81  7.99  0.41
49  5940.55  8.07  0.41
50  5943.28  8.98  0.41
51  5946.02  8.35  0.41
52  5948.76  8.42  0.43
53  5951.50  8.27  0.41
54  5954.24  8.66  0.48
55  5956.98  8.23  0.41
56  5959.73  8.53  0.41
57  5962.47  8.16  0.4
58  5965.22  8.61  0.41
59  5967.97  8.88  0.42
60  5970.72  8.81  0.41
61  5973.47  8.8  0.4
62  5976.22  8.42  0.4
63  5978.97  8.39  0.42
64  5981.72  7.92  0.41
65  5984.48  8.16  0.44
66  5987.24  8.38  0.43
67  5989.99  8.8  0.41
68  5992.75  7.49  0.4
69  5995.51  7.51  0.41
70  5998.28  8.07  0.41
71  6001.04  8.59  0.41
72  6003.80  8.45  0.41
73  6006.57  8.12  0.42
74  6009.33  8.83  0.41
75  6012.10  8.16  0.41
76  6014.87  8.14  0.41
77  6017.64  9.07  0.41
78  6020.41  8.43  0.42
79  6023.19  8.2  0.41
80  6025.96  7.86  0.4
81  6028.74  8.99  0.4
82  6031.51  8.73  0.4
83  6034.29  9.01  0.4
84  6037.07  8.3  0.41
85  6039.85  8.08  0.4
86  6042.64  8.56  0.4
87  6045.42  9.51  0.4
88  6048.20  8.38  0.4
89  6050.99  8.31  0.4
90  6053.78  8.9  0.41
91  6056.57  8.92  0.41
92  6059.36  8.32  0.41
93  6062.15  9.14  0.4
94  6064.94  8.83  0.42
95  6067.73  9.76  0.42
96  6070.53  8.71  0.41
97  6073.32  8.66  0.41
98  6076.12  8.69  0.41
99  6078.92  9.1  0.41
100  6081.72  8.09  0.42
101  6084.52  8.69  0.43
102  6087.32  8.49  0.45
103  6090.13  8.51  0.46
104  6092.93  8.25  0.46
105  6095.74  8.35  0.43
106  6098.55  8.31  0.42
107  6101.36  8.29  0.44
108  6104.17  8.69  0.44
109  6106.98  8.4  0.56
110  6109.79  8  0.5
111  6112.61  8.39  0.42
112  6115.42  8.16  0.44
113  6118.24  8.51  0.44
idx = 8.48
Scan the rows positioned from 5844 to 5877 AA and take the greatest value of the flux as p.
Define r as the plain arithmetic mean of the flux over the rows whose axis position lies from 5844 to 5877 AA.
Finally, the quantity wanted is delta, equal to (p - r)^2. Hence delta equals 0.6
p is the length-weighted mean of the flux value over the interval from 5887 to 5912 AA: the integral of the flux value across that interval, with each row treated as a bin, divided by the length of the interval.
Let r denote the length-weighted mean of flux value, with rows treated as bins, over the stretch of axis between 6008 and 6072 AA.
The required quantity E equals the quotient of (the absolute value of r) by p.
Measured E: 1.16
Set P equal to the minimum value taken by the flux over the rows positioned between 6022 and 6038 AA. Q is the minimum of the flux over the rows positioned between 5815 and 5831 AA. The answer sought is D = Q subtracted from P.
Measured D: -0.19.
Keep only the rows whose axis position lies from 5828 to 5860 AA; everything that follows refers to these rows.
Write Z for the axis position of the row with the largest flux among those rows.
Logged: 5842.87 AA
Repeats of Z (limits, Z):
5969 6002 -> 5970.72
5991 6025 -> 6017.64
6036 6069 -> 6067.73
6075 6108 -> 6078.92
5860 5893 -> 5867.14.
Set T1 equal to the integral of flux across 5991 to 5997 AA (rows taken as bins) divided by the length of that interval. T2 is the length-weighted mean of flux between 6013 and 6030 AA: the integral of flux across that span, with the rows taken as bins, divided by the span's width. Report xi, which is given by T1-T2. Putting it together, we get -0.85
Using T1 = 7.58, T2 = 8.43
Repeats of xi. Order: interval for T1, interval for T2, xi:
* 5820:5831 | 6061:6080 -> -0.17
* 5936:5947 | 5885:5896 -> 1.68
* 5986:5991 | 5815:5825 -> -0.23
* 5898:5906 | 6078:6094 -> -0.47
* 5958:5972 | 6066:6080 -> -0.40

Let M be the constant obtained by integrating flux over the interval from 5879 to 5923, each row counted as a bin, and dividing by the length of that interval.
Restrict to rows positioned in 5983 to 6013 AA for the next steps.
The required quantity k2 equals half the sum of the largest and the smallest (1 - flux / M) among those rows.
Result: -0.056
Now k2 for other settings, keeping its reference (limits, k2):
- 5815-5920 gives 0.012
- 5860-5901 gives 0.059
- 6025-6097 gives -0.140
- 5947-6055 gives -0.100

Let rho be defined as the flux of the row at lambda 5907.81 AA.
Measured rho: 8.64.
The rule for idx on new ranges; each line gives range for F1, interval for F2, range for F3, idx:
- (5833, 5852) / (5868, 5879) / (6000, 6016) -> 8.89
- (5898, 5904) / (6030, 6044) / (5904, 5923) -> 7.73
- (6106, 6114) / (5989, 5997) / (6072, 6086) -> 9.01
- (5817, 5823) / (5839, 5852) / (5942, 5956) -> 8.87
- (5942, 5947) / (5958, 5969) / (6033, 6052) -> 8.71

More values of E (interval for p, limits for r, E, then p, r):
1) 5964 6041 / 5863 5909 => 0.92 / 8.4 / 7.7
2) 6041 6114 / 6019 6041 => 0.98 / 8.6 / 8.5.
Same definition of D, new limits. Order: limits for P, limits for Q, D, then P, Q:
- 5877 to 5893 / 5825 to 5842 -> -1.89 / 5.73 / 7.62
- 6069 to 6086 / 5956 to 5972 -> -0.07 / 8.09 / 8.16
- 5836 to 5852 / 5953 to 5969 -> -0.54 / 7.62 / 8.16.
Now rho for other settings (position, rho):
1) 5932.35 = 8.11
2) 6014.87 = 8.14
